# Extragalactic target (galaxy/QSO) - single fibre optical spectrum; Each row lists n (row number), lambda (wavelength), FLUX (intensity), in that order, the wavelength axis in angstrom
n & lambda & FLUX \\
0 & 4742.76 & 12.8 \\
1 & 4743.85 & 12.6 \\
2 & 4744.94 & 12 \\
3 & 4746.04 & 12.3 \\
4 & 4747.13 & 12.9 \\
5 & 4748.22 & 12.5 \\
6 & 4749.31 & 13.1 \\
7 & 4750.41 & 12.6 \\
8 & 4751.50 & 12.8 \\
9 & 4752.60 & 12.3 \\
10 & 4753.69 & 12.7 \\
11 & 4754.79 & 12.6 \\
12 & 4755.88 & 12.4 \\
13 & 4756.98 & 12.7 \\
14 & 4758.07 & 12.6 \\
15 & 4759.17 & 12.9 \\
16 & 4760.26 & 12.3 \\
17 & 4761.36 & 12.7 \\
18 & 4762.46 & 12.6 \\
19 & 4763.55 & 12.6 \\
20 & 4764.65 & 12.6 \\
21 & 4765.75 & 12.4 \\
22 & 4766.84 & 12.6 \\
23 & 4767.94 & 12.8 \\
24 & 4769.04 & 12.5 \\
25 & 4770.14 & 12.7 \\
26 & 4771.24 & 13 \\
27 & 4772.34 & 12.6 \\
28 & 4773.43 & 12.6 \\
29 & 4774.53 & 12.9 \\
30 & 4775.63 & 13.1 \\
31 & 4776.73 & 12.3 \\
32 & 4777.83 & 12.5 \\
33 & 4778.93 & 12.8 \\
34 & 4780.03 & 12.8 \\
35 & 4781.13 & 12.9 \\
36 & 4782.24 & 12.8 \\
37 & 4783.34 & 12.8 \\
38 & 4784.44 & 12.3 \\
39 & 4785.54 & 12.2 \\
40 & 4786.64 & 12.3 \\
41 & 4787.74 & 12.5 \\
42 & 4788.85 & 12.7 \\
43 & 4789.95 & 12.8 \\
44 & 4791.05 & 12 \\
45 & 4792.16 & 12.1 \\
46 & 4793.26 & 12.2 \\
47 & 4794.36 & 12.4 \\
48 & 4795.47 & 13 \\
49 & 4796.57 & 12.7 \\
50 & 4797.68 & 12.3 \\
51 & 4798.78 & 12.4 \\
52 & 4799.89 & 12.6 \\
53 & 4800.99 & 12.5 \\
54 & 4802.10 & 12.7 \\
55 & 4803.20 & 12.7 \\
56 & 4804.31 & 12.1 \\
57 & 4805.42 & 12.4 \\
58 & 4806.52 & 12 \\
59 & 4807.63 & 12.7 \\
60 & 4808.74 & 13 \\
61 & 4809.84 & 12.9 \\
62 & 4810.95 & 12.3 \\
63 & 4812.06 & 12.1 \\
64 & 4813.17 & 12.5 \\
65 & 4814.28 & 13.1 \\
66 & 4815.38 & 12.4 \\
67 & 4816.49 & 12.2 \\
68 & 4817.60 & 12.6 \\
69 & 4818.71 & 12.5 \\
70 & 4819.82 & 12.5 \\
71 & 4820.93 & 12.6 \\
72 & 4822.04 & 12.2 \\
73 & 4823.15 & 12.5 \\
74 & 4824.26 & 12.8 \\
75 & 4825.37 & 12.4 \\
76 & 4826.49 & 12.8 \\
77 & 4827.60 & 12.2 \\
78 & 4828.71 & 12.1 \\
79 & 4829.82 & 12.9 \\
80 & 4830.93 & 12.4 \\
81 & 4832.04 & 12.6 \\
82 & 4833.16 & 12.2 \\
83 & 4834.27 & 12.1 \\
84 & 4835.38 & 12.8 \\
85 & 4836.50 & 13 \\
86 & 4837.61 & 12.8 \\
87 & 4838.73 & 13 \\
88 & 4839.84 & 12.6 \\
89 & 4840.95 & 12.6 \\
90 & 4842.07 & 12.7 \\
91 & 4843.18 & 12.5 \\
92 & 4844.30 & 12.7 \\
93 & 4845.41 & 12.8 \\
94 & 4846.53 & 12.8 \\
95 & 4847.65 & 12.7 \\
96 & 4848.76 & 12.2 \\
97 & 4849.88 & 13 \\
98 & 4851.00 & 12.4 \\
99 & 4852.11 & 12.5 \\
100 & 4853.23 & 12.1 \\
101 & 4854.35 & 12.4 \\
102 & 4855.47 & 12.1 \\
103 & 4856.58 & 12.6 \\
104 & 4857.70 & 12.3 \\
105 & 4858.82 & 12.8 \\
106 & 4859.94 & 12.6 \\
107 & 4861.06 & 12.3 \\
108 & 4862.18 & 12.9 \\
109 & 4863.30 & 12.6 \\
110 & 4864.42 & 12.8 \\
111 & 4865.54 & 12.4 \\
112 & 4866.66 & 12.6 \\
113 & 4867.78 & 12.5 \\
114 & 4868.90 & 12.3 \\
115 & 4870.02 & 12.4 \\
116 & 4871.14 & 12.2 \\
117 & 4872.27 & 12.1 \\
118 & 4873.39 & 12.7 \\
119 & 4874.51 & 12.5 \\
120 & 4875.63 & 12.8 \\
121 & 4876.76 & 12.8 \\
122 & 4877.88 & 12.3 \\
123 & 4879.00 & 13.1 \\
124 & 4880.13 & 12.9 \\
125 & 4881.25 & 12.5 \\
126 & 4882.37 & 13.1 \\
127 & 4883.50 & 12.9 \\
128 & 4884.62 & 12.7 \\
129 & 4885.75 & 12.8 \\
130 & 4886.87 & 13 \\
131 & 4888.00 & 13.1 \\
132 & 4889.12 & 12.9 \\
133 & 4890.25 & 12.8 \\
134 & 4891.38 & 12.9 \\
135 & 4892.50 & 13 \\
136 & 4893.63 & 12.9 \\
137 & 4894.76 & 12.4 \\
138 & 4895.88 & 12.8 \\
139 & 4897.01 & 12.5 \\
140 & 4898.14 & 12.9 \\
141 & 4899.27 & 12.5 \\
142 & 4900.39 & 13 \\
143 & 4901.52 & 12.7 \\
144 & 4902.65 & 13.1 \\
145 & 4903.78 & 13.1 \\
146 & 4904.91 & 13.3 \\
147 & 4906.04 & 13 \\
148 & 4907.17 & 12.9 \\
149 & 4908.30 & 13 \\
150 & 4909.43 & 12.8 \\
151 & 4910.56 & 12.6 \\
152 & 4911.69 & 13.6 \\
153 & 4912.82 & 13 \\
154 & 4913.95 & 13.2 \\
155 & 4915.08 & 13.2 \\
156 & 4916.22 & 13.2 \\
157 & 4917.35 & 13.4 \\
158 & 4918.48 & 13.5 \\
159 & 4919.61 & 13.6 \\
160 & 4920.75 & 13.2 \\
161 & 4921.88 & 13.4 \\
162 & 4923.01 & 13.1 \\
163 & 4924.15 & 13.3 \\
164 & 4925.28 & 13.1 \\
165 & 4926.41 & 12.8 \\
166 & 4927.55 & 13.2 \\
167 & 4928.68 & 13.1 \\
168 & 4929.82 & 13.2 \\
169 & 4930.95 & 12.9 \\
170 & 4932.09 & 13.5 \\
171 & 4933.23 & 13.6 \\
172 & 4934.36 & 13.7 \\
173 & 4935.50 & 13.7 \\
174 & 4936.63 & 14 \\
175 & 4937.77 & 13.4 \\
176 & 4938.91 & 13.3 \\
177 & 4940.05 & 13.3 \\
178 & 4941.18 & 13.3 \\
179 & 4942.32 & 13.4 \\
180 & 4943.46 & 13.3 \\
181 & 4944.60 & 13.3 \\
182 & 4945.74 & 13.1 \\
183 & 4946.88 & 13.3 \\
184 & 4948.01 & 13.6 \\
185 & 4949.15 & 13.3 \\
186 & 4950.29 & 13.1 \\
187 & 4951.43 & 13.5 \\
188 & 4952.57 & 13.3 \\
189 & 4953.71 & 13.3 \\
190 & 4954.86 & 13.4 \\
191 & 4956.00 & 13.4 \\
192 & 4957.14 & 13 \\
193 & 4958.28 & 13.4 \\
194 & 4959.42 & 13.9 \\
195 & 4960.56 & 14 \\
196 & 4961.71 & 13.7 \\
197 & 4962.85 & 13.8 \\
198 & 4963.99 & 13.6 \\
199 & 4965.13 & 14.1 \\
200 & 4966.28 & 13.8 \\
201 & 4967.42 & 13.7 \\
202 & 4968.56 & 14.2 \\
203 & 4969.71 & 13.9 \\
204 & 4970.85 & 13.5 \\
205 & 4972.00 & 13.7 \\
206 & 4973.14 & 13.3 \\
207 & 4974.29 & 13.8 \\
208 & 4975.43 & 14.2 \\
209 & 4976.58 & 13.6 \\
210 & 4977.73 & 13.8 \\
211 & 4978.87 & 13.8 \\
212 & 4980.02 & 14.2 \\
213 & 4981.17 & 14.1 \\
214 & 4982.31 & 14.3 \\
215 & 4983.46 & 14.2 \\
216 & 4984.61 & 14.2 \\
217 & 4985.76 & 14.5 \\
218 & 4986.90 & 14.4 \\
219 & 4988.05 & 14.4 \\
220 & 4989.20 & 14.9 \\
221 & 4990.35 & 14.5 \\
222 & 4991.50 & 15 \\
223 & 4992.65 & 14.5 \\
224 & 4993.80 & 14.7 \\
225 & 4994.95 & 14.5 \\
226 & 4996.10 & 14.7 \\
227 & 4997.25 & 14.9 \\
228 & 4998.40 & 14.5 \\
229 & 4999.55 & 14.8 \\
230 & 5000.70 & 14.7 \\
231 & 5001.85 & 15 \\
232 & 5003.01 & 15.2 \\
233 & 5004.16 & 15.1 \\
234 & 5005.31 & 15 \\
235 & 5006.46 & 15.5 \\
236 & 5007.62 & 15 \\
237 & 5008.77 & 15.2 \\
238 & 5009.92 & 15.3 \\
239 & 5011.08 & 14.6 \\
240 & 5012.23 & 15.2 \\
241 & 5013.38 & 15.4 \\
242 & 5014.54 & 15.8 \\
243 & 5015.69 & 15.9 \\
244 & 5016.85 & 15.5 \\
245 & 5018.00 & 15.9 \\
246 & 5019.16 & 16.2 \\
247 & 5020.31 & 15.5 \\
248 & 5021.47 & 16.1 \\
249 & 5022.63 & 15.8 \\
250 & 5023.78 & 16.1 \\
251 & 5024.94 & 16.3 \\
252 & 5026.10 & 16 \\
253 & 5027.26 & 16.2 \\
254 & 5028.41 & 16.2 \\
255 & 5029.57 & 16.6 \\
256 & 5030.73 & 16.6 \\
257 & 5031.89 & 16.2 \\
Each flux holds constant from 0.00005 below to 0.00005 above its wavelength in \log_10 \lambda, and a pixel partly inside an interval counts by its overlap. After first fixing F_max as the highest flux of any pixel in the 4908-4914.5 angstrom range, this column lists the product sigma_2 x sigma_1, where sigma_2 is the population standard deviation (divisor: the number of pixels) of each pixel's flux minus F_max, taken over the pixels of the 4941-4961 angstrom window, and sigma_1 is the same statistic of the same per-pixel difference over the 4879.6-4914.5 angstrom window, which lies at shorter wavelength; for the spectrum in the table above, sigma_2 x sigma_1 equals 0.060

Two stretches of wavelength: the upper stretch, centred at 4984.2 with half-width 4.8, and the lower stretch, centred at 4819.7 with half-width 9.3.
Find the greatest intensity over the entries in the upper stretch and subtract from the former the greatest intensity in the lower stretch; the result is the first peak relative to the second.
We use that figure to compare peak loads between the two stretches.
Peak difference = 1.4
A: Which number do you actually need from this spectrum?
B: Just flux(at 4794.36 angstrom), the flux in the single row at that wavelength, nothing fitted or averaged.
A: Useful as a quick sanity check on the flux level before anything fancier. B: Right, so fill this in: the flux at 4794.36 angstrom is 12.4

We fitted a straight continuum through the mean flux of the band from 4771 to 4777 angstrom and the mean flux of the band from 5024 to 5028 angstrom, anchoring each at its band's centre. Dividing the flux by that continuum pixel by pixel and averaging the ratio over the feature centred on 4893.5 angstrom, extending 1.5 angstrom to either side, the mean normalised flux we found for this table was 0.888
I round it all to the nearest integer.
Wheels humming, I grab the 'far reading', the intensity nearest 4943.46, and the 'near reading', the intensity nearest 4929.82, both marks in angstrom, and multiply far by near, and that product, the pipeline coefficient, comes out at 176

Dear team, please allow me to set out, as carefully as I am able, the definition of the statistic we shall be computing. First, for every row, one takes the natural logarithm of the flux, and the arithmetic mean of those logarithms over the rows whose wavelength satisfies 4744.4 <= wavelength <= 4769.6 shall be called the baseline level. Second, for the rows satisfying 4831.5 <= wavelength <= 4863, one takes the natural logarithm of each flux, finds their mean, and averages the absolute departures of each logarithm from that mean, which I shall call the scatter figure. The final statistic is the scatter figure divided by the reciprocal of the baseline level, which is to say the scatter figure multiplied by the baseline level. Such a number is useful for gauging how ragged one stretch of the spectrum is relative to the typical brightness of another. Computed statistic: 0.047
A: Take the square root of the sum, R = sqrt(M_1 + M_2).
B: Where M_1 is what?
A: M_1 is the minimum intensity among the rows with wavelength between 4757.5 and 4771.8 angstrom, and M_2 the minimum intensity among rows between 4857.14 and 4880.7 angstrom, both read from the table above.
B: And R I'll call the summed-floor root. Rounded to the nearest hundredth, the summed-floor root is 4.94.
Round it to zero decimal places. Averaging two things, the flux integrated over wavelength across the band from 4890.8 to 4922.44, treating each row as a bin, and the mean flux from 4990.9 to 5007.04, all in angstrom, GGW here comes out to 213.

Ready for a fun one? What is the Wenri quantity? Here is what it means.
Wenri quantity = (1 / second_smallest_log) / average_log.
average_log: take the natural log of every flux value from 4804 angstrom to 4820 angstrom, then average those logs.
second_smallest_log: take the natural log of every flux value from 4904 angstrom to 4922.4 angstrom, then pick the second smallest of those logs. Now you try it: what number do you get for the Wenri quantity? 0.155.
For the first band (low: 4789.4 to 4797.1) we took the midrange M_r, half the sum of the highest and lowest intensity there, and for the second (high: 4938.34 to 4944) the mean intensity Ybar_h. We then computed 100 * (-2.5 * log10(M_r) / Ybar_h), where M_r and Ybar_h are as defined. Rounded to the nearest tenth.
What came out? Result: -20.6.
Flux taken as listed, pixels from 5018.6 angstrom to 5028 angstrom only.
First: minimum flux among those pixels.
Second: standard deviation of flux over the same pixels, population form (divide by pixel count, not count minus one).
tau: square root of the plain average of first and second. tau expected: 2.81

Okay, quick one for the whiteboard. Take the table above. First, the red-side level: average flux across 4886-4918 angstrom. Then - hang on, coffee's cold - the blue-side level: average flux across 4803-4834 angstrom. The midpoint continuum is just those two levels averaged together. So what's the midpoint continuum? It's 12.7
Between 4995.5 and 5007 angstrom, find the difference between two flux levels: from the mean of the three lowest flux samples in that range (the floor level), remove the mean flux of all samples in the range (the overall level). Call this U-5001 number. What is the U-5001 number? -0.31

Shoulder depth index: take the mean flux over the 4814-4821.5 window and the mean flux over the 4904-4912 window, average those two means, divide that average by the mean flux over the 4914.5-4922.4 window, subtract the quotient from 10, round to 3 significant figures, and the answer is 9.04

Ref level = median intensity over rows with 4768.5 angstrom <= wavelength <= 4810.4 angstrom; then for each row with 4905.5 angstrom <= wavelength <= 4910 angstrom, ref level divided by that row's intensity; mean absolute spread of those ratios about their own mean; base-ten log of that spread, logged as -2.25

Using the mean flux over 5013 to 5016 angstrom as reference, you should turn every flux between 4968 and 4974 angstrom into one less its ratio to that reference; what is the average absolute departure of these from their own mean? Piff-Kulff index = 0.0168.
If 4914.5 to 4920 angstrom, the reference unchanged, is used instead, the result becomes 0.0092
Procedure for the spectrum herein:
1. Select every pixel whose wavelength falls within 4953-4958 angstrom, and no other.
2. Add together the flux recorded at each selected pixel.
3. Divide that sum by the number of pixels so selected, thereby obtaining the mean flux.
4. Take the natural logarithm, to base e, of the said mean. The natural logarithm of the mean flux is 2.586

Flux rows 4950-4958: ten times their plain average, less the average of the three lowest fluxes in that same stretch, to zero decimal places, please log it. 120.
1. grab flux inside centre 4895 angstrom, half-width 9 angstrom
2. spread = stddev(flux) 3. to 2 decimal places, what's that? 0.22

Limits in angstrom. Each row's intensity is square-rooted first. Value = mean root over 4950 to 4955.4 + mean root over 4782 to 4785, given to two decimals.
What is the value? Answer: 7.20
